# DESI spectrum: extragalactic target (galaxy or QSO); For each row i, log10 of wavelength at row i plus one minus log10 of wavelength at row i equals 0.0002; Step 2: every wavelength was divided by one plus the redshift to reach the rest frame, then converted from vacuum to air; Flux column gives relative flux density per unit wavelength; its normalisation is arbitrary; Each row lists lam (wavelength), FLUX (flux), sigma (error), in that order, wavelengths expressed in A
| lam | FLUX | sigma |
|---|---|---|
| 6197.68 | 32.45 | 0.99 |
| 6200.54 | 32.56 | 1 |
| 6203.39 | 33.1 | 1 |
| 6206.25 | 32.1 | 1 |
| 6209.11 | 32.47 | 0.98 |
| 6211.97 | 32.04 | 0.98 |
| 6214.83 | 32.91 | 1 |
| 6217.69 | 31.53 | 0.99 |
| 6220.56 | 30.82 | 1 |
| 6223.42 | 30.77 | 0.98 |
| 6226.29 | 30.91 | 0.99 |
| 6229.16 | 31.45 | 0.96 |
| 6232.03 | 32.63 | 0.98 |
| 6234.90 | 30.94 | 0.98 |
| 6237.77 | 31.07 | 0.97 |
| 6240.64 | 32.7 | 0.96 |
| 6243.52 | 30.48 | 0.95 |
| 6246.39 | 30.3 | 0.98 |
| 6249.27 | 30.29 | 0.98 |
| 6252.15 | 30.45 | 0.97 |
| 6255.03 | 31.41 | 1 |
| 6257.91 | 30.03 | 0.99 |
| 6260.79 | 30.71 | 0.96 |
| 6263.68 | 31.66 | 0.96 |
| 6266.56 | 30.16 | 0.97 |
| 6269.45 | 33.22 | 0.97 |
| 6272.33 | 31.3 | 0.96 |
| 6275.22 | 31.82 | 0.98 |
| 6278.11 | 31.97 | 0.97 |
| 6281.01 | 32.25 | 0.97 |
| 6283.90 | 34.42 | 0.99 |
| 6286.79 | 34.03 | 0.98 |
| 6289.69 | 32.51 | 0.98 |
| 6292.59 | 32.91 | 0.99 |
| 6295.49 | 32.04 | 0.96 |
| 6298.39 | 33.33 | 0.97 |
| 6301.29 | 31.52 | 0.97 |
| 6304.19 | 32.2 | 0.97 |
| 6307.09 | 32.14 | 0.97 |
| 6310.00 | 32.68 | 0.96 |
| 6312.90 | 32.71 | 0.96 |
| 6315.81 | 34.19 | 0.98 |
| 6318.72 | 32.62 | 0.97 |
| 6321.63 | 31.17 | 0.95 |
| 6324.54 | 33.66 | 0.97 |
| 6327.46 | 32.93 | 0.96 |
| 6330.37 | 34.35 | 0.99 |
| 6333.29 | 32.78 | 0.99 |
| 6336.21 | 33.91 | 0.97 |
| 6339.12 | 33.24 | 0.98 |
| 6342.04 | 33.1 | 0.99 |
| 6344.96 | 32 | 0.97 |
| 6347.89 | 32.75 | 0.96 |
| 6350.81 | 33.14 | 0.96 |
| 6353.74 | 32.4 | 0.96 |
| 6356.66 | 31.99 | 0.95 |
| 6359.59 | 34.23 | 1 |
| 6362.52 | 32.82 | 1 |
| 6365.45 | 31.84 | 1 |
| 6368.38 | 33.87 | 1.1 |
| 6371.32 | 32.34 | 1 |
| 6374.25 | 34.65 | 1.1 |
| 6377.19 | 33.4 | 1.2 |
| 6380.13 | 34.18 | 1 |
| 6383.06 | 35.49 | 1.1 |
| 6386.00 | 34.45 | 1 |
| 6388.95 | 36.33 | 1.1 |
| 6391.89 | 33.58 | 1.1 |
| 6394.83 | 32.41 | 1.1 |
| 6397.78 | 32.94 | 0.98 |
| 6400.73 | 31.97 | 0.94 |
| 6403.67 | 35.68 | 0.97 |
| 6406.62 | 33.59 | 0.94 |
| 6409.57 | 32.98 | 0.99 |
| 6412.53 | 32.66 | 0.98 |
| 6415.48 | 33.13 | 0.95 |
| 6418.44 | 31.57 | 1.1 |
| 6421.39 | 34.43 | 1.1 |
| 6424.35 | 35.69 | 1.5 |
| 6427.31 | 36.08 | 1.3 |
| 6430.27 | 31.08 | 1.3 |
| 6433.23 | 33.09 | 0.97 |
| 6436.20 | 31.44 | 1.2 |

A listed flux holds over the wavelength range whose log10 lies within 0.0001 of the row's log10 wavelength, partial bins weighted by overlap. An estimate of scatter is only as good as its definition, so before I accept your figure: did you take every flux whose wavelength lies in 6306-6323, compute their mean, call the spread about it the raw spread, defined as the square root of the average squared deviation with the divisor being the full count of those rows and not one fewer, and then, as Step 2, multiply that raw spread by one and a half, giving 1.3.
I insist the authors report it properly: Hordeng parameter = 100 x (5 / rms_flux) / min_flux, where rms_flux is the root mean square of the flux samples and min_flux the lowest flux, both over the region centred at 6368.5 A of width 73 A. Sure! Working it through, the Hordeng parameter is 0.470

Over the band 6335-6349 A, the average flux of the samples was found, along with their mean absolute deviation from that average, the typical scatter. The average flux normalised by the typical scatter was 66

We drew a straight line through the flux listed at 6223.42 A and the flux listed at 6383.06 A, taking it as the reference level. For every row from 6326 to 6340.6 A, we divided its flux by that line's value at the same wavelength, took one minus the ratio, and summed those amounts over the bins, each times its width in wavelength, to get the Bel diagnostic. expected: 0.2 A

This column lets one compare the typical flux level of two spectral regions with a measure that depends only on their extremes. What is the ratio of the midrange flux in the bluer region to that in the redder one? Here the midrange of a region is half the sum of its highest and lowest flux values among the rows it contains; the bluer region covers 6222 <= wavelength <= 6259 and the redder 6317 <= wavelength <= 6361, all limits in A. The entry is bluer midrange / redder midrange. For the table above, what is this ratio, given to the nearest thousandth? 0.957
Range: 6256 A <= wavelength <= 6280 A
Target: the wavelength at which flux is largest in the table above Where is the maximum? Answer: 6269.45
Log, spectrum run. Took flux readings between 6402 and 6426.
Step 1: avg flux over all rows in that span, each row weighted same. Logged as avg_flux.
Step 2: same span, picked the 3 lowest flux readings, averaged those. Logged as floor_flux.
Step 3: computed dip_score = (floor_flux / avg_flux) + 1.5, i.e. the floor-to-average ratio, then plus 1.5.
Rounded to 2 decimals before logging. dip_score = 2.46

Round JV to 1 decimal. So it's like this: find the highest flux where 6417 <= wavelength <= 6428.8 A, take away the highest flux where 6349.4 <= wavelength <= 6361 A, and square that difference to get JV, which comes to 3.4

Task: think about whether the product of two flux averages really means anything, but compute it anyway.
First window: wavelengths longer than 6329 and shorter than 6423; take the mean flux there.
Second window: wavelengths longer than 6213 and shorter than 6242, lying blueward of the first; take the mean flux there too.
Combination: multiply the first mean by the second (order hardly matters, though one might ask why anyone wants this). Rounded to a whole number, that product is 1054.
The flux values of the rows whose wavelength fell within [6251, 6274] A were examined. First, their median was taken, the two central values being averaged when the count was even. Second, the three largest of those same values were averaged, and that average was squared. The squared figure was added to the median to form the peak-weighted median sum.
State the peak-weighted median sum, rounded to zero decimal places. 1061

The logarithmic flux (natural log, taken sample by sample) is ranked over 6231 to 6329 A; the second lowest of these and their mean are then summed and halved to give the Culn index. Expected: 3.44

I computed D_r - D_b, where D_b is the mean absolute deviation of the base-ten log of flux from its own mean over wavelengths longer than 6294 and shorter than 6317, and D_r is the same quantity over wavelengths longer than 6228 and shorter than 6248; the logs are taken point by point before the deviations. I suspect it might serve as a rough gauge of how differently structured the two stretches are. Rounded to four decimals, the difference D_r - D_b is 0.0022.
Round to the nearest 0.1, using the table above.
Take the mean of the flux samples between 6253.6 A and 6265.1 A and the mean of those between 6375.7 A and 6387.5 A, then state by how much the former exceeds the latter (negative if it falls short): -3.4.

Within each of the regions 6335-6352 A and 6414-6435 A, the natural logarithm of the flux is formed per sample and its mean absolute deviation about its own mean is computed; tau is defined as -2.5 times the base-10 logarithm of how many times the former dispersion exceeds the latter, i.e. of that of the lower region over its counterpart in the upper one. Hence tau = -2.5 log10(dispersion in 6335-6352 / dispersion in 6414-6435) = 1.4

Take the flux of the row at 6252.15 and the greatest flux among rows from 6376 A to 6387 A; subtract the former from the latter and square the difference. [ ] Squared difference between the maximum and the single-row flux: 25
